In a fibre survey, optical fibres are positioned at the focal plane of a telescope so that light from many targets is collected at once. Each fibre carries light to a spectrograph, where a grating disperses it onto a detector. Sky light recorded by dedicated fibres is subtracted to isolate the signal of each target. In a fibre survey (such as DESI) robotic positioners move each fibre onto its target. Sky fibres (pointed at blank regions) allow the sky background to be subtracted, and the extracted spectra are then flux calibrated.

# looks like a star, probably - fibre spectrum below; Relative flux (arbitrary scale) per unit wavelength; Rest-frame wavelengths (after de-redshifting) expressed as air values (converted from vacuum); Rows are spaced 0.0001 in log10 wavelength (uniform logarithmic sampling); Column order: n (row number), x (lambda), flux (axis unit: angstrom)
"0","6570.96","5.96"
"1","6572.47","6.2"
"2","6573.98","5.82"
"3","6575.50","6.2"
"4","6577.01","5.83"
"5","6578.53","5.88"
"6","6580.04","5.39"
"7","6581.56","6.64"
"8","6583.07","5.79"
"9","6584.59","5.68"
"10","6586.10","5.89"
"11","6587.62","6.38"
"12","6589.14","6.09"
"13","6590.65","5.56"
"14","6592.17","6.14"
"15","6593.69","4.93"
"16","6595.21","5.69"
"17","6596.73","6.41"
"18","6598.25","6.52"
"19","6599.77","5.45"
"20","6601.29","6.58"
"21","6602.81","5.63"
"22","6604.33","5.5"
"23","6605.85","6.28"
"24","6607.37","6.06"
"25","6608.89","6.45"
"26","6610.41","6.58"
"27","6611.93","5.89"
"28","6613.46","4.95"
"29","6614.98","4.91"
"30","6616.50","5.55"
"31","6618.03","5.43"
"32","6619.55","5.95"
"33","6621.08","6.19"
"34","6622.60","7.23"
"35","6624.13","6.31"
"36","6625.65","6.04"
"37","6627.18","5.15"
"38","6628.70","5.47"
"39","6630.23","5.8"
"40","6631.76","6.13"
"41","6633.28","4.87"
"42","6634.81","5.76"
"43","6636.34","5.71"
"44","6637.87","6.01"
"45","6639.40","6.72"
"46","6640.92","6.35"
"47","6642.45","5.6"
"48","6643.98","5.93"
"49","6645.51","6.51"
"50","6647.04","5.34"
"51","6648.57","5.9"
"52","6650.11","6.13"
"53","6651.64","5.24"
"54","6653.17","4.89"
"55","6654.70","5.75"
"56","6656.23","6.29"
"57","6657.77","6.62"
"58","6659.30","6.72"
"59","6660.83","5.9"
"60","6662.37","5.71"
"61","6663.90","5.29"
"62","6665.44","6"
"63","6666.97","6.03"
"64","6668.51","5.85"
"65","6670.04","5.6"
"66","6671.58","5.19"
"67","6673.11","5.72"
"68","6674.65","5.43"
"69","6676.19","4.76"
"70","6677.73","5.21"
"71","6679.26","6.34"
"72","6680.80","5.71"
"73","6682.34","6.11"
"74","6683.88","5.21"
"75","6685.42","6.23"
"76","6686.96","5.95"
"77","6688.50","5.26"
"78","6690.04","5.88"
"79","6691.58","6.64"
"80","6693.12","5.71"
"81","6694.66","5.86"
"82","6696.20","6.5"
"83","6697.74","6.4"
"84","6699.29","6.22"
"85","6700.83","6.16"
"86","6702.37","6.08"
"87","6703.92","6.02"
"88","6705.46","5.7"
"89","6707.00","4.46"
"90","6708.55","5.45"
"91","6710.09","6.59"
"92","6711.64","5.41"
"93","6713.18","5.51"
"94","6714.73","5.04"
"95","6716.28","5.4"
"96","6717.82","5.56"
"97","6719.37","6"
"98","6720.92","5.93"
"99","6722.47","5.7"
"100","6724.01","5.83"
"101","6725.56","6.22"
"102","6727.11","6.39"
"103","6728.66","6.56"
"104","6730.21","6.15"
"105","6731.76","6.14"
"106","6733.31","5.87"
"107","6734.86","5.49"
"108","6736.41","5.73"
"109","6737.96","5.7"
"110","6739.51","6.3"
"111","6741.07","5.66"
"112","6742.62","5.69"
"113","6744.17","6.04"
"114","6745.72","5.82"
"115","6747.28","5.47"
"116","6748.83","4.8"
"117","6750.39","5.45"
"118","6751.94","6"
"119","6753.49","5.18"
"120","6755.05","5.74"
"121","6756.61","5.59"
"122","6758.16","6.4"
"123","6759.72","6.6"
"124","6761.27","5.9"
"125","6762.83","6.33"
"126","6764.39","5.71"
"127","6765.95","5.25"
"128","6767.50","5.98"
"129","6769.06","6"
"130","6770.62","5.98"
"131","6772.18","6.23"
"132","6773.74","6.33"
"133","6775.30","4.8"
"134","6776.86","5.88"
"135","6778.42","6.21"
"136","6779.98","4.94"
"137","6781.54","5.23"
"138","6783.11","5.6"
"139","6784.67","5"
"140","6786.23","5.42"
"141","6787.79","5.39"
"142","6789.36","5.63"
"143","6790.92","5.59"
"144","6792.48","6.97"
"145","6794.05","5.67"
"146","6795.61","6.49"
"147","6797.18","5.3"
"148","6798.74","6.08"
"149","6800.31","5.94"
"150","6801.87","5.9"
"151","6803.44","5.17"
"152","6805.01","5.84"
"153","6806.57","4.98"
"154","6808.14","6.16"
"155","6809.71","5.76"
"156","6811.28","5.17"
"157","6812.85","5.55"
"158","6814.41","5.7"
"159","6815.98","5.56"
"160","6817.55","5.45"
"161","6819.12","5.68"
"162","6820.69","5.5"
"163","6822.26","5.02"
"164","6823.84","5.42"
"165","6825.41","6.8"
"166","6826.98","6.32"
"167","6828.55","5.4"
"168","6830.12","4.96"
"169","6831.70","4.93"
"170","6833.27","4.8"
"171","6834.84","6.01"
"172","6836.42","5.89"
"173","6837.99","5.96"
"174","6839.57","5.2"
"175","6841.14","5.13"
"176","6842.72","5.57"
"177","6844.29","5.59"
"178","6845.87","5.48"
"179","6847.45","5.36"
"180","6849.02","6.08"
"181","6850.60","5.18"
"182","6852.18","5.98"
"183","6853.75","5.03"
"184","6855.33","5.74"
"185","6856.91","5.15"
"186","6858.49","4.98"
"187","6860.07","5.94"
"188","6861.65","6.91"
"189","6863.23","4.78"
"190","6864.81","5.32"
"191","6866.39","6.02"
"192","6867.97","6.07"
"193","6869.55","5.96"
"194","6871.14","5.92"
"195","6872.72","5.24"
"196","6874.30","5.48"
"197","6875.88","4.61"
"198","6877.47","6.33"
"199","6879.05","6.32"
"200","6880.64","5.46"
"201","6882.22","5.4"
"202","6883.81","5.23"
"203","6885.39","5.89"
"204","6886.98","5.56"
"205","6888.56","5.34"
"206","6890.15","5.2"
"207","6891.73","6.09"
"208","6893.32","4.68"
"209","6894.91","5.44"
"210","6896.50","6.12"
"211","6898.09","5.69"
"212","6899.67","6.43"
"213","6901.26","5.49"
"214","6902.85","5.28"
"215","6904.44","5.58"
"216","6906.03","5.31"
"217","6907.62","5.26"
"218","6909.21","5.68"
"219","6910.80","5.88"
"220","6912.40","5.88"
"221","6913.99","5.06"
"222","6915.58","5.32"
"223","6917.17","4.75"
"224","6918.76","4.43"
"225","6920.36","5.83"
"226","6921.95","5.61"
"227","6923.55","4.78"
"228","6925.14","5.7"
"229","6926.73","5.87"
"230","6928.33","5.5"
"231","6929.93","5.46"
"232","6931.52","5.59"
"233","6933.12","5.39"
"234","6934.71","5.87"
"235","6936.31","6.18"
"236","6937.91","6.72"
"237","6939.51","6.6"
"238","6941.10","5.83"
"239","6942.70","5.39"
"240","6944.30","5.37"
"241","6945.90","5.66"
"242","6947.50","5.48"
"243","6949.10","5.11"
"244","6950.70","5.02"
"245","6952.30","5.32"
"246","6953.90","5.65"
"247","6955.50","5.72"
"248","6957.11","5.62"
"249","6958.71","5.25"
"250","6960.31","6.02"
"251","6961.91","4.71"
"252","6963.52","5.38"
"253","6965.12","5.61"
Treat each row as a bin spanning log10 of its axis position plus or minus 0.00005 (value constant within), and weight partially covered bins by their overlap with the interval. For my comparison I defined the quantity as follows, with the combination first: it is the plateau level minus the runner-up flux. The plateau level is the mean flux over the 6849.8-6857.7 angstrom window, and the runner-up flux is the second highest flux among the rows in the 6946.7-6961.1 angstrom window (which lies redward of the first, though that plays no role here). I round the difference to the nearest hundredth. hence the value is -0.30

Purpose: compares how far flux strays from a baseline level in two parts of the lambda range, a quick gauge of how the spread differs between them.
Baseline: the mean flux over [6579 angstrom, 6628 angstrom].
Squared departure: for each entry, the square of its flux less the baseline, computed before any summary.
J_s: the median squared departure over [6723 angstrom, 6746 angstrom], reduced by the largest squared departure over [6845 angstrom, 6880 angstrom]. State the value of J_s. -1.6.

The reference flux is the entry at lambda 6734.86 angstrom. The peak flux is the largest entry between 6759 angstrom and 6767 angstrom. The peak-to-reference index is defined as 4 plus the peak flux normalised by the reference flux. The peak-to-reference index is 5.20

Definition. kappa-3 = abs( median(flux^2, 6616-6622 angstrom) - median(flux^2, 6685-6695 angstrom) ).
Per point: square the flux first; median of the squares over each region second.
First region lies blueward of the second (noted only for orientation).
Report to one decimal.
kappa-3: 1.5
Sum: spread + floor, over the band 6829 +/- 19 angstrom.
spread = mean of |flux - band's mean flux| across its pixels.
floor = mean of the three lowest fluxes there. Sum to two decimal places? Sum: 5.22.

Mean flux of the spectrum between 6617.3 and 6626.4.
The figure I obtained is 6.2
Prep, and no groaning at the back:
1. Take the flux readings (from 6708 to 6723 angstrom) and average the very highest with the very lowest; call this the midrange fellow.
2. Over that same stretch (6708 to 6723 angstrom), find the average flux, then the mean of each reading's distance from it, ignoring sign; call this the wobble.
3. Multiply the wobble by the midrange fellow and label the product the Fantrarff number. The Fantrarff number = 1.8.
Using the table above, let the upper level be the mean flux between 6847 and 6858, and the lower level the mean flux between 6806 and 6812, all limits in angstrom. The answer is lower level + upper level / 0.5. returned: 16.5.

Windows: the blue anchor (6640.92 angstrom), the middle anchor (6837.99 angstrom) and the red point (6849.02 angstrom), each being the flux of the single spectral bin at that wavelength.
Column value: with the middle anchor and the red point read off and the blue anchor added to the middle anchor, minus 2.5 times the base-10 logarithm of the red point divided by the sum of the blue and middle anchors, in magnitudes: 0.77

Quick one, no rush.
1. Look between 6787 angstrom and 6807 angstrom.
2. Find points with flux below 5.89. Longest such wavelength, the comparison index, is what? 6806.57 angstrom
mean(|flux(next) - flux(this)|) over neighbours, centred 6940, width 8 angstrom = 0.47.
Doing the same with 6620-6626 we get 0.74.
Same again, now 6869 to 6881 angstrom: 0.63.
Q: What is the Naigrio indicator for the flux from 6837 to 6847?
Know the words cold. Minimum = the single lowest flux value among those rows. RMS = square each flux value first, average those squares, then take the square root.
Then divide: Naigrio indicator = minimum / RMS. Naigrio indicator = 0.934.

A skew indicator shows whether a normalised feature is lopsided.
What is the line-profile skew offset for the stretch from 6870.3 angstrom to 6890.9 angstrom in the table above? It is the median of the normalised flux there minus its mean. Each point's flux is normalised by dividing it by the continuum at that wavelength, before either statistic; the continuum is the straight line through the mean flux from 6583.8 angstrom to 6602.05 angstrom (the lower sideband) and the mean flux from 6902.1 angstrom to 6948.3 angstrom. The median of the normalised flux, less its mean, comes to -0.014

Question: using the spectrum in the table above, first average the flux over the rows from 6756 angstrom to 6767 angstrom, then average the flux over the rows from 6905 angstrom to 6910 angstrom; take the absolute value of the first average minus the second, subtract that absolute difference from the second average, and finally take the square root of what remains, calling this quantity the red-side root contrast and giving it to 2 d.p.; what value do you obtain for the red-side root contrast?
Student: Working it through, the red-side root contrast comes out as 2.21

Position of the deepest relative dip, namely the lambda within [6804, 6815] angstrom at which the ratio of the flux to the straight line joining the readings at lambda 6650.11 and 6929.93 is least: 6806.57 angstrom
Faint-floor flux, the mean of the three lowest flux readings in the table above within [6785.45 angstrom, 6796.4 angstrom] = 5.5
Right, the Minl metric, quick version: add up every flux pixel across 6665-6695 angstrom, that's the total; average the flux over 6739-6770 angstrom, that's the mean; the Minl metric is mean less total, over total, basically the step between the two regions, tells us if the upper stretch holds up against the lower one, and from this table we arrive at -0.949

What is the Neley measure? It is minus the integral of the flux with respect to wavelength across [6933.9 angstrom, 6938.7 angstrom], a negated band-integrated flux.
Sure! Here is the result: -30.0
